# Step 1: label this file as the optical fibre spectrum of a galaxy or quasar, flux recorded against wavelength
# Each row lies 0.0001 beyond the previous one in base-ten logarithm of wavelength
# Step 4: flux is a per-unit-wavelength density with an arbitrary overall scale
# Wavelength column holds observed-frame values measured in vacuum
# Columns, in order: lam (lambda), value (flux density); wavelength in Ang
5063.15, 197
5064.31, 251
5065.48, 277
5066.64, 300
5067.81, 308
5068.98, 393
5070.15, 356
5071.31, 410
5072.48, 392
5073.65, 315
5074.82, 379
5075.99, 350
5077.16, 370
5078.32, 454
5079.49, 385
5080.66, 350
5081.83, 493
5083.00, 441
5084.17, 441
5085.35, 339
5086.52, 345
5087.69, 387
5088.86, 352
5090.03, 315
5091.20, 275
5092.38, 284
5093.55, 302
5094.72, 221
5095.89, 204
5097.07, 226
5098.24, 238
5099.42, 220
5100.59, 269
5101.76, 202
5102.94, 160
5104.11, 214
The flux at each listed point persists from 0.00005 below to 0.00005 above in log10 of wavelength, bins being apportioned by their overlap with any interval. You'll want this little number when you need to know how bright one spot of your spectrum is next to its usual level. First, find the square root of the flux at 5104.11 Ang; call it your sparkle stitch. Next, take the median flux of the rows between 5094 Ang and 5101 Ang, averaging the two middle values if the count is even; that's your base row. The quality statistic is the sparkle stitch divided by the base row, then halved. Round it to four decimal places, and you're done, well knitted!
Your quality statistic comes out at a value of 0.0327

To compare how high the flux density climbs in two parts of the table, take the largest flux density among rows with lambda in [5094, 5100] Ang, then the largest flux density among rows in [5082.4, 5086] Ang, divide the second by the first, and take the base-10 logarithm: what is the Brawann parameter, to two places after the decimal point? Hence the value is 0.27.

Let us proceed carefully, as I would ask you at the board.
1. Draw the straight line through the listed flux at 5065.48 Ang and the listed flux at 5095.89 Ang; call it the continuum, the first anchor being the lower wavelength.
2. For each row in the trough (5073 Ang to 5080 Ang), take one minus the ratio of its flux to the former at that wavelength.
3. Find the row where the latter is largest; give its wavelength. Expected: 5073.65 Ang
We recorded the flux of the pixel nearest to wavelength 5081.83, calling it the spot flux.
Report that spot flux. 493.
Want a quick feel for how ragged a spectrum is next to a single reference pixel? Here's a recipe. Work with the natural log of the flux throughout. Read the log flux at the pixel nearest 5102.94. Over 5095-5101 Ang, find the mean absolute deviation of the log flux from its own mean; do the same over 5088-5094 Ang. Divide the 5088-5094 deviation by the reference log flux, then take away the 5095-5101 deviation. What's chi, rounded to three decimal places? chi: -0.061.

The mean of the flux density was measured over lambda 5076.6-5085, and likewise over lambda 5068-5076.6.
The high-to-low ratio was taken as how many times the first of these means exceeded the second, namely 1.13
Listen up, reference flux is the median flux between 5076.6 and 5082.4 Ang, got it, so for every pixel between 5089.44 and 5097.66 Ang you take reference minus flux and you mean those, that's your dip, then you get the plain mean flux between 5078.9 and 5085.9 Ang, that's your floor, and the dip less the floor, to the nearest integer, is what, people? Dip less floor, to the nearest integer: -284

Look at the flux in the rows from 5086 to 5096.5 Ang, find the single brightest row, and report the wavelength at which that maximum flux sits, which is 5087.69 Ang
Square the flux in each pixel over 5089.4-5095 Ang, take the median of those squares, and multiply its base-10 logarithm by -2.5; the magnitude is -12.3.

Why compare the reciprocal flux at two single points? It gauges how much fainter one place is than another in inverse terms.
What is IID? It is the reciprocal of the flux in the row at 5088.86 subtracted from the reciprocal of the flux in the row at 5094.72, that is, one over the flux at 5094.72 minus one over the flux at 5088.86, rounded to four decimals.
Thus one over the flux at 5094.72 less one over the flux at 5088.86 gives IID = 0.0017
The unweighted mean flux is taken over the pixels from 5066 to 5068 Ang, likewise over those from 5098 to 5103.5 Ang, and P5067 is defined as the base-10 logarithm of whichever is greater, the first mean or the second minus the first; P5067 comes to 2.48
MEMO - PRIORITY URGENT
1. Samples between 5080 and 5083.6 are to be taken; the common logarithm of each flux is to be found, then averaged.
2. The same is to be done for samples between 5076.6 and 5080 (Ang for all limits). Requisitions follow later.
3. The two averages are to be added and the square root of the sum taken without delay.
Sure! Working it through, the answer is 2.29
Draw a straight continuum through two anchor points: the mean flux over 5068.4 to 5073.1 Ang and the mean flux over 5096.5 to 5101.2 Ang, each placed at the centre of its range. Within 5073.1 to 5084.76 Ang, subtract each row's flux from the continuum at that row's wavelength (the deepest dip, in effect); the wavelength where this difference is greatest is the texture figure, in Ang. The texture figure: 5073.65 Ang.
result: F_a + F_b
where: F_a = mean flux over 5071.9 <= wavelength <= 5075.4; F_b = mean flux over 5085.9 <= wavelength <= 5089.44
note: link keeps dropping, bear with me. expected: 723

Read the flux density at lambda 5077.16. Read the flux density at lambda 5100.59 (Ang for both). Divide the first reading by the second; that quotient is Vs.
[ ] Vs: 1.38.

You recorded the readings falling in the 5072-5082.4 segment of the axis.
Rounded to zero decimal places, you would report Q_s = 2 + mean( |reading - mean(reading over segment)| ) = 41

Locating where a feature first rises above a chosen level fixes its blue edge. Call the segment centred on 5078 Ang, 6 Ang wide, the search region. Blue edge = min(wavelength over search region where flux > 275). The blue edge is 5075.99 Ang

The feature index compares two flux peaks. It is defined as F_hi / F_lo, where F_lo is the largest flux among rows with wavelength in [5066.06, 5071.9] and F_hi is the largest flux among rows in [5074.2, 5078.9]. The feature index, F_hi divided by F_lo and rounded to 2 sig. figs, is 1.1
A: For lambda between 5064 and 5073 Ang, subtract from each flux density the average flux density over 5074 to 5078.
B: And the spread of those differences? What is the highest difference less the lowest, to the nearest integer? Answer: 159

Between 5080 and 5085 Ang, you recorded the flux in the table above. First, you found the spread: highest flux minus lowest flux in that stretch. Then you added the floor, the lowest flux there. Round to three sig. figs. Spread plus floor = 493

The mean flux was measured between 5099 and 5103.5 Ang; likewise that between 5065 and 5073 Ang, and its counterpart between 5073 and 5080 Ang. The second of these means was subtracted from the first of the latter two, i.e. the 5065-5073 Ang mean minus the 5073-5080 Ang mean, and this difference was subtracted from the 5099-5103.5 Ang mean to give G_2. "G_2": 240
